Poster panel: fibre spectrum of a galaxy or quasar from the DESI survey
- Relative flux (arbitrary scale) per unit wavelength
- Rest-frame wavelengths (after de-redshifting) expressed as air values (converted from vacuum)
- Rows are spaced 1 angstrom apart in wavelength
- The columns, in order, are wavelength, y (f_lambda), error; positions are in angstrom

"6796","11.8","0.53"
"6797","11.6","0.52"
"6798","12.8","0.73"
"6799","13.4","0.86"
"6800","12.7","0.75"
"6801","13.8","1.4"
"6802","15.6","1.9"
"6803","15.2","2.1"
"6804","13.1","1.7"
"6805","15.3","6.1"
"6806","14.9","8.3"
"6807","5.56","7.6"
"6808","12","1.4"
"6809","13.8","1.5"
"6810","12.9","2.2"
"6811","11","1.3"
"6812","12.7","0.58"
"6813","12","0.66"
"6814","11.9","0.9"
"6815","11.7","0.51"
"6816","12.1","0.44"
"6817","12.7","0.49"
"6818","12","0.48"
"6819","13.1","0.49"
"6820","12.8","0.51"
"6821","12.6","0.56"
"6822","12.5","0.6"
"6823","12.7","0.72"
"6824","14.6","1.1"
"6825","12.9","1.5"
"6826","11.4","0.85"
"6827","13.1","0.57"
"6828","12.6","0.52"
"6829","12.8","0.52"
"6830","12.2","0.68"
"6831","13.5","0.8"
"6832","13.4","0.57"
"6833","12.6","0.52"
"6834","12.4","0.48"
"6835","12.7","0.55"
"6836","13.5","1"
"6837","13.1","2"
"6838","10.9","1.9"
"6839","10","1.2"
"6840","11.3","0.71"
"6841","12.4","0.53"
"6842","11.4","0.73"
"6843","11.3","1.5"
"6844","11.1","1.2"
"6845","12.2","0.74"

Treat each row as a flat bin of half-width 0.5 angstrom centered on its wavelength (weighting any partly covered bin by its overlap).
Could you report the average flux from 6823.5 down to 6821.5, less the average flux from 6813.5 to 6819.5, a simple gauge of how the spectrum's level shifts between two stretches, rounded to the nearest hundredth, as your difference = 0.35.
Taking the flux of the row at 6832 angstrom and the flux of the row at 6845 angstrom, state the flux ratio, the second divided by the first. 0.91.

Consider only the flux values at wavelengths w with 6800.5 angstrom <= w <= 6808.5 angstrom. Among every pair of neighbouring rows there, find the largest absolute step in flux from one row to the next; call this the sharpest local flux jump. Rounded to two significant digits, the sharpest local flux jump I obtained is 9.3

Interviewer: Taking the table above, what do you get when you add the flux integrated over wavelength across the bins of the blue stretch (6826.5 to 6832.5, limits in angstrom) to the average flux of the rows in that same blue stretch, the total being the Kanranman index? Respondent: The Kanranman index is 90.5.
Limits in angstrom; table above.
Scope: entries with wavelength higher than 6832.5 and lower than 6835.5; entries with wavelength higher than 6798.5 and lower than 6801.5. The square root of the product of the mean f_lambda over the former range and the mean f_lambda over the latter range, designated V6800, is 12.9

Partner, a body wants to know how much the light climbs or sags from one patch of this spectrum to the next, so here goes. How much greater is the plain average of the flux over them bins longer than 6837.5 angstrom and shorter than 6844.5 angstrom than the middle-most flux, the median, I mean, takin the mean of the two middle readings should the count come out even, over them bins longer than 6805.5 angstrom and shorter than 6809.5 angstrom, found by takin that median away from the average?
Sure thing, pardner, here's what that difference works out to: -1.70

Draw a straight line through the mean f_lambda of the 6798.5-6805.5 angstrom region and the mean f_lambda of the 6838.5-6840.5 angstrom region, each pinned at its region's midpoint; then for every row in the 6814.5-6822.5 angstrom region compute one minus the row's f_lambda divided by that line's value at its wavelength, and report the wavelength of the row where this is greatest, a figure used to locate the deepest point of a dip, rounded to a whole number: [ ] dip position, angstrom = 6815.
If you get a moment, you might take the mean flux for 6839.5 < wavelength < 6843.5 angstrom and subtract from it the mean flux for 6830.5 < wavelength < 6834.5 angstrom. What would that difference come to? -1.4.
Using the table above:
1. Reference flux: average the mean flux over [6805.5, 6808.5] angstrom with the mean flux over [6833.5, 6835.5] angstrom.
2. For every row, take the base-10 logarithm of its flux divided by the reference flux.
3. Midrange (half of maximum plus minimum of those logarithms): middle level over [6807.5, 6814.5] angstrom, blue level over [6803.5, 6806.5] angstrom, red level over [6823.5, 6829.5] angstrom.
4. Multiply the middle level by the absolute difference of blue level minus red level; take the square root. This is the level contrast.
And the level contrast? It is 0.03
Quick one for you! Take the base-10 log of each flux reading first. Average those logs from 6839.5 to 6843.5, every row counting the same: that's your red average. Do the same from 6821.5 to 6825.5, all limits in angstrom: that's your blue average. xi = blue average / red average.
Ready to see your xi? 1.051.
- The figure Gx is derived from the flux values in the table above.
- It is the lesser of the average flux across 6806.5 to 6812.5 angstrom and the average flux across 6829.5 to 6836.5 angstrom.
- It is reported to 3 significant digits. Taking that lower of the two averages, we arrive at 11.3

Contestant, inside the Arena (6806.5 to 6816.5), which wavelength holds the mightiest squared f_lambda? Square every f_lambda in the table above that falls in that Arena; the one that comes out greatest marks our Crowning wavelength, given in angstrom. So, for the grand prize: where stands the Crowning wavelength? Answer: 6809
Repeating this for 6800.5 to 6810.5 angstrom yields 6802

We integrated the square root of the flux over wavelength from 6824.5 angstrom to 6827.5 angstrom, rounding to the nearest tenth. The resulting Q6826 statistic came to 10.6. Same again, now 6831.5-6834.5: 10.7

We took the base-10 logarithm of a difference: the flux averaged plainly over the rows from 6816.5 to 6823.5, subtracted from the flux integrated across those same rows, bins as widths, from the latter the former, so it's 1.88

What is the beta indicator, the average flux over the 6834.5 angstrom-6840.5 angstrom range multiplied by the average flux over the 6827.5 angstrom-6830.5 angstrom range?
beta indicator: 149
